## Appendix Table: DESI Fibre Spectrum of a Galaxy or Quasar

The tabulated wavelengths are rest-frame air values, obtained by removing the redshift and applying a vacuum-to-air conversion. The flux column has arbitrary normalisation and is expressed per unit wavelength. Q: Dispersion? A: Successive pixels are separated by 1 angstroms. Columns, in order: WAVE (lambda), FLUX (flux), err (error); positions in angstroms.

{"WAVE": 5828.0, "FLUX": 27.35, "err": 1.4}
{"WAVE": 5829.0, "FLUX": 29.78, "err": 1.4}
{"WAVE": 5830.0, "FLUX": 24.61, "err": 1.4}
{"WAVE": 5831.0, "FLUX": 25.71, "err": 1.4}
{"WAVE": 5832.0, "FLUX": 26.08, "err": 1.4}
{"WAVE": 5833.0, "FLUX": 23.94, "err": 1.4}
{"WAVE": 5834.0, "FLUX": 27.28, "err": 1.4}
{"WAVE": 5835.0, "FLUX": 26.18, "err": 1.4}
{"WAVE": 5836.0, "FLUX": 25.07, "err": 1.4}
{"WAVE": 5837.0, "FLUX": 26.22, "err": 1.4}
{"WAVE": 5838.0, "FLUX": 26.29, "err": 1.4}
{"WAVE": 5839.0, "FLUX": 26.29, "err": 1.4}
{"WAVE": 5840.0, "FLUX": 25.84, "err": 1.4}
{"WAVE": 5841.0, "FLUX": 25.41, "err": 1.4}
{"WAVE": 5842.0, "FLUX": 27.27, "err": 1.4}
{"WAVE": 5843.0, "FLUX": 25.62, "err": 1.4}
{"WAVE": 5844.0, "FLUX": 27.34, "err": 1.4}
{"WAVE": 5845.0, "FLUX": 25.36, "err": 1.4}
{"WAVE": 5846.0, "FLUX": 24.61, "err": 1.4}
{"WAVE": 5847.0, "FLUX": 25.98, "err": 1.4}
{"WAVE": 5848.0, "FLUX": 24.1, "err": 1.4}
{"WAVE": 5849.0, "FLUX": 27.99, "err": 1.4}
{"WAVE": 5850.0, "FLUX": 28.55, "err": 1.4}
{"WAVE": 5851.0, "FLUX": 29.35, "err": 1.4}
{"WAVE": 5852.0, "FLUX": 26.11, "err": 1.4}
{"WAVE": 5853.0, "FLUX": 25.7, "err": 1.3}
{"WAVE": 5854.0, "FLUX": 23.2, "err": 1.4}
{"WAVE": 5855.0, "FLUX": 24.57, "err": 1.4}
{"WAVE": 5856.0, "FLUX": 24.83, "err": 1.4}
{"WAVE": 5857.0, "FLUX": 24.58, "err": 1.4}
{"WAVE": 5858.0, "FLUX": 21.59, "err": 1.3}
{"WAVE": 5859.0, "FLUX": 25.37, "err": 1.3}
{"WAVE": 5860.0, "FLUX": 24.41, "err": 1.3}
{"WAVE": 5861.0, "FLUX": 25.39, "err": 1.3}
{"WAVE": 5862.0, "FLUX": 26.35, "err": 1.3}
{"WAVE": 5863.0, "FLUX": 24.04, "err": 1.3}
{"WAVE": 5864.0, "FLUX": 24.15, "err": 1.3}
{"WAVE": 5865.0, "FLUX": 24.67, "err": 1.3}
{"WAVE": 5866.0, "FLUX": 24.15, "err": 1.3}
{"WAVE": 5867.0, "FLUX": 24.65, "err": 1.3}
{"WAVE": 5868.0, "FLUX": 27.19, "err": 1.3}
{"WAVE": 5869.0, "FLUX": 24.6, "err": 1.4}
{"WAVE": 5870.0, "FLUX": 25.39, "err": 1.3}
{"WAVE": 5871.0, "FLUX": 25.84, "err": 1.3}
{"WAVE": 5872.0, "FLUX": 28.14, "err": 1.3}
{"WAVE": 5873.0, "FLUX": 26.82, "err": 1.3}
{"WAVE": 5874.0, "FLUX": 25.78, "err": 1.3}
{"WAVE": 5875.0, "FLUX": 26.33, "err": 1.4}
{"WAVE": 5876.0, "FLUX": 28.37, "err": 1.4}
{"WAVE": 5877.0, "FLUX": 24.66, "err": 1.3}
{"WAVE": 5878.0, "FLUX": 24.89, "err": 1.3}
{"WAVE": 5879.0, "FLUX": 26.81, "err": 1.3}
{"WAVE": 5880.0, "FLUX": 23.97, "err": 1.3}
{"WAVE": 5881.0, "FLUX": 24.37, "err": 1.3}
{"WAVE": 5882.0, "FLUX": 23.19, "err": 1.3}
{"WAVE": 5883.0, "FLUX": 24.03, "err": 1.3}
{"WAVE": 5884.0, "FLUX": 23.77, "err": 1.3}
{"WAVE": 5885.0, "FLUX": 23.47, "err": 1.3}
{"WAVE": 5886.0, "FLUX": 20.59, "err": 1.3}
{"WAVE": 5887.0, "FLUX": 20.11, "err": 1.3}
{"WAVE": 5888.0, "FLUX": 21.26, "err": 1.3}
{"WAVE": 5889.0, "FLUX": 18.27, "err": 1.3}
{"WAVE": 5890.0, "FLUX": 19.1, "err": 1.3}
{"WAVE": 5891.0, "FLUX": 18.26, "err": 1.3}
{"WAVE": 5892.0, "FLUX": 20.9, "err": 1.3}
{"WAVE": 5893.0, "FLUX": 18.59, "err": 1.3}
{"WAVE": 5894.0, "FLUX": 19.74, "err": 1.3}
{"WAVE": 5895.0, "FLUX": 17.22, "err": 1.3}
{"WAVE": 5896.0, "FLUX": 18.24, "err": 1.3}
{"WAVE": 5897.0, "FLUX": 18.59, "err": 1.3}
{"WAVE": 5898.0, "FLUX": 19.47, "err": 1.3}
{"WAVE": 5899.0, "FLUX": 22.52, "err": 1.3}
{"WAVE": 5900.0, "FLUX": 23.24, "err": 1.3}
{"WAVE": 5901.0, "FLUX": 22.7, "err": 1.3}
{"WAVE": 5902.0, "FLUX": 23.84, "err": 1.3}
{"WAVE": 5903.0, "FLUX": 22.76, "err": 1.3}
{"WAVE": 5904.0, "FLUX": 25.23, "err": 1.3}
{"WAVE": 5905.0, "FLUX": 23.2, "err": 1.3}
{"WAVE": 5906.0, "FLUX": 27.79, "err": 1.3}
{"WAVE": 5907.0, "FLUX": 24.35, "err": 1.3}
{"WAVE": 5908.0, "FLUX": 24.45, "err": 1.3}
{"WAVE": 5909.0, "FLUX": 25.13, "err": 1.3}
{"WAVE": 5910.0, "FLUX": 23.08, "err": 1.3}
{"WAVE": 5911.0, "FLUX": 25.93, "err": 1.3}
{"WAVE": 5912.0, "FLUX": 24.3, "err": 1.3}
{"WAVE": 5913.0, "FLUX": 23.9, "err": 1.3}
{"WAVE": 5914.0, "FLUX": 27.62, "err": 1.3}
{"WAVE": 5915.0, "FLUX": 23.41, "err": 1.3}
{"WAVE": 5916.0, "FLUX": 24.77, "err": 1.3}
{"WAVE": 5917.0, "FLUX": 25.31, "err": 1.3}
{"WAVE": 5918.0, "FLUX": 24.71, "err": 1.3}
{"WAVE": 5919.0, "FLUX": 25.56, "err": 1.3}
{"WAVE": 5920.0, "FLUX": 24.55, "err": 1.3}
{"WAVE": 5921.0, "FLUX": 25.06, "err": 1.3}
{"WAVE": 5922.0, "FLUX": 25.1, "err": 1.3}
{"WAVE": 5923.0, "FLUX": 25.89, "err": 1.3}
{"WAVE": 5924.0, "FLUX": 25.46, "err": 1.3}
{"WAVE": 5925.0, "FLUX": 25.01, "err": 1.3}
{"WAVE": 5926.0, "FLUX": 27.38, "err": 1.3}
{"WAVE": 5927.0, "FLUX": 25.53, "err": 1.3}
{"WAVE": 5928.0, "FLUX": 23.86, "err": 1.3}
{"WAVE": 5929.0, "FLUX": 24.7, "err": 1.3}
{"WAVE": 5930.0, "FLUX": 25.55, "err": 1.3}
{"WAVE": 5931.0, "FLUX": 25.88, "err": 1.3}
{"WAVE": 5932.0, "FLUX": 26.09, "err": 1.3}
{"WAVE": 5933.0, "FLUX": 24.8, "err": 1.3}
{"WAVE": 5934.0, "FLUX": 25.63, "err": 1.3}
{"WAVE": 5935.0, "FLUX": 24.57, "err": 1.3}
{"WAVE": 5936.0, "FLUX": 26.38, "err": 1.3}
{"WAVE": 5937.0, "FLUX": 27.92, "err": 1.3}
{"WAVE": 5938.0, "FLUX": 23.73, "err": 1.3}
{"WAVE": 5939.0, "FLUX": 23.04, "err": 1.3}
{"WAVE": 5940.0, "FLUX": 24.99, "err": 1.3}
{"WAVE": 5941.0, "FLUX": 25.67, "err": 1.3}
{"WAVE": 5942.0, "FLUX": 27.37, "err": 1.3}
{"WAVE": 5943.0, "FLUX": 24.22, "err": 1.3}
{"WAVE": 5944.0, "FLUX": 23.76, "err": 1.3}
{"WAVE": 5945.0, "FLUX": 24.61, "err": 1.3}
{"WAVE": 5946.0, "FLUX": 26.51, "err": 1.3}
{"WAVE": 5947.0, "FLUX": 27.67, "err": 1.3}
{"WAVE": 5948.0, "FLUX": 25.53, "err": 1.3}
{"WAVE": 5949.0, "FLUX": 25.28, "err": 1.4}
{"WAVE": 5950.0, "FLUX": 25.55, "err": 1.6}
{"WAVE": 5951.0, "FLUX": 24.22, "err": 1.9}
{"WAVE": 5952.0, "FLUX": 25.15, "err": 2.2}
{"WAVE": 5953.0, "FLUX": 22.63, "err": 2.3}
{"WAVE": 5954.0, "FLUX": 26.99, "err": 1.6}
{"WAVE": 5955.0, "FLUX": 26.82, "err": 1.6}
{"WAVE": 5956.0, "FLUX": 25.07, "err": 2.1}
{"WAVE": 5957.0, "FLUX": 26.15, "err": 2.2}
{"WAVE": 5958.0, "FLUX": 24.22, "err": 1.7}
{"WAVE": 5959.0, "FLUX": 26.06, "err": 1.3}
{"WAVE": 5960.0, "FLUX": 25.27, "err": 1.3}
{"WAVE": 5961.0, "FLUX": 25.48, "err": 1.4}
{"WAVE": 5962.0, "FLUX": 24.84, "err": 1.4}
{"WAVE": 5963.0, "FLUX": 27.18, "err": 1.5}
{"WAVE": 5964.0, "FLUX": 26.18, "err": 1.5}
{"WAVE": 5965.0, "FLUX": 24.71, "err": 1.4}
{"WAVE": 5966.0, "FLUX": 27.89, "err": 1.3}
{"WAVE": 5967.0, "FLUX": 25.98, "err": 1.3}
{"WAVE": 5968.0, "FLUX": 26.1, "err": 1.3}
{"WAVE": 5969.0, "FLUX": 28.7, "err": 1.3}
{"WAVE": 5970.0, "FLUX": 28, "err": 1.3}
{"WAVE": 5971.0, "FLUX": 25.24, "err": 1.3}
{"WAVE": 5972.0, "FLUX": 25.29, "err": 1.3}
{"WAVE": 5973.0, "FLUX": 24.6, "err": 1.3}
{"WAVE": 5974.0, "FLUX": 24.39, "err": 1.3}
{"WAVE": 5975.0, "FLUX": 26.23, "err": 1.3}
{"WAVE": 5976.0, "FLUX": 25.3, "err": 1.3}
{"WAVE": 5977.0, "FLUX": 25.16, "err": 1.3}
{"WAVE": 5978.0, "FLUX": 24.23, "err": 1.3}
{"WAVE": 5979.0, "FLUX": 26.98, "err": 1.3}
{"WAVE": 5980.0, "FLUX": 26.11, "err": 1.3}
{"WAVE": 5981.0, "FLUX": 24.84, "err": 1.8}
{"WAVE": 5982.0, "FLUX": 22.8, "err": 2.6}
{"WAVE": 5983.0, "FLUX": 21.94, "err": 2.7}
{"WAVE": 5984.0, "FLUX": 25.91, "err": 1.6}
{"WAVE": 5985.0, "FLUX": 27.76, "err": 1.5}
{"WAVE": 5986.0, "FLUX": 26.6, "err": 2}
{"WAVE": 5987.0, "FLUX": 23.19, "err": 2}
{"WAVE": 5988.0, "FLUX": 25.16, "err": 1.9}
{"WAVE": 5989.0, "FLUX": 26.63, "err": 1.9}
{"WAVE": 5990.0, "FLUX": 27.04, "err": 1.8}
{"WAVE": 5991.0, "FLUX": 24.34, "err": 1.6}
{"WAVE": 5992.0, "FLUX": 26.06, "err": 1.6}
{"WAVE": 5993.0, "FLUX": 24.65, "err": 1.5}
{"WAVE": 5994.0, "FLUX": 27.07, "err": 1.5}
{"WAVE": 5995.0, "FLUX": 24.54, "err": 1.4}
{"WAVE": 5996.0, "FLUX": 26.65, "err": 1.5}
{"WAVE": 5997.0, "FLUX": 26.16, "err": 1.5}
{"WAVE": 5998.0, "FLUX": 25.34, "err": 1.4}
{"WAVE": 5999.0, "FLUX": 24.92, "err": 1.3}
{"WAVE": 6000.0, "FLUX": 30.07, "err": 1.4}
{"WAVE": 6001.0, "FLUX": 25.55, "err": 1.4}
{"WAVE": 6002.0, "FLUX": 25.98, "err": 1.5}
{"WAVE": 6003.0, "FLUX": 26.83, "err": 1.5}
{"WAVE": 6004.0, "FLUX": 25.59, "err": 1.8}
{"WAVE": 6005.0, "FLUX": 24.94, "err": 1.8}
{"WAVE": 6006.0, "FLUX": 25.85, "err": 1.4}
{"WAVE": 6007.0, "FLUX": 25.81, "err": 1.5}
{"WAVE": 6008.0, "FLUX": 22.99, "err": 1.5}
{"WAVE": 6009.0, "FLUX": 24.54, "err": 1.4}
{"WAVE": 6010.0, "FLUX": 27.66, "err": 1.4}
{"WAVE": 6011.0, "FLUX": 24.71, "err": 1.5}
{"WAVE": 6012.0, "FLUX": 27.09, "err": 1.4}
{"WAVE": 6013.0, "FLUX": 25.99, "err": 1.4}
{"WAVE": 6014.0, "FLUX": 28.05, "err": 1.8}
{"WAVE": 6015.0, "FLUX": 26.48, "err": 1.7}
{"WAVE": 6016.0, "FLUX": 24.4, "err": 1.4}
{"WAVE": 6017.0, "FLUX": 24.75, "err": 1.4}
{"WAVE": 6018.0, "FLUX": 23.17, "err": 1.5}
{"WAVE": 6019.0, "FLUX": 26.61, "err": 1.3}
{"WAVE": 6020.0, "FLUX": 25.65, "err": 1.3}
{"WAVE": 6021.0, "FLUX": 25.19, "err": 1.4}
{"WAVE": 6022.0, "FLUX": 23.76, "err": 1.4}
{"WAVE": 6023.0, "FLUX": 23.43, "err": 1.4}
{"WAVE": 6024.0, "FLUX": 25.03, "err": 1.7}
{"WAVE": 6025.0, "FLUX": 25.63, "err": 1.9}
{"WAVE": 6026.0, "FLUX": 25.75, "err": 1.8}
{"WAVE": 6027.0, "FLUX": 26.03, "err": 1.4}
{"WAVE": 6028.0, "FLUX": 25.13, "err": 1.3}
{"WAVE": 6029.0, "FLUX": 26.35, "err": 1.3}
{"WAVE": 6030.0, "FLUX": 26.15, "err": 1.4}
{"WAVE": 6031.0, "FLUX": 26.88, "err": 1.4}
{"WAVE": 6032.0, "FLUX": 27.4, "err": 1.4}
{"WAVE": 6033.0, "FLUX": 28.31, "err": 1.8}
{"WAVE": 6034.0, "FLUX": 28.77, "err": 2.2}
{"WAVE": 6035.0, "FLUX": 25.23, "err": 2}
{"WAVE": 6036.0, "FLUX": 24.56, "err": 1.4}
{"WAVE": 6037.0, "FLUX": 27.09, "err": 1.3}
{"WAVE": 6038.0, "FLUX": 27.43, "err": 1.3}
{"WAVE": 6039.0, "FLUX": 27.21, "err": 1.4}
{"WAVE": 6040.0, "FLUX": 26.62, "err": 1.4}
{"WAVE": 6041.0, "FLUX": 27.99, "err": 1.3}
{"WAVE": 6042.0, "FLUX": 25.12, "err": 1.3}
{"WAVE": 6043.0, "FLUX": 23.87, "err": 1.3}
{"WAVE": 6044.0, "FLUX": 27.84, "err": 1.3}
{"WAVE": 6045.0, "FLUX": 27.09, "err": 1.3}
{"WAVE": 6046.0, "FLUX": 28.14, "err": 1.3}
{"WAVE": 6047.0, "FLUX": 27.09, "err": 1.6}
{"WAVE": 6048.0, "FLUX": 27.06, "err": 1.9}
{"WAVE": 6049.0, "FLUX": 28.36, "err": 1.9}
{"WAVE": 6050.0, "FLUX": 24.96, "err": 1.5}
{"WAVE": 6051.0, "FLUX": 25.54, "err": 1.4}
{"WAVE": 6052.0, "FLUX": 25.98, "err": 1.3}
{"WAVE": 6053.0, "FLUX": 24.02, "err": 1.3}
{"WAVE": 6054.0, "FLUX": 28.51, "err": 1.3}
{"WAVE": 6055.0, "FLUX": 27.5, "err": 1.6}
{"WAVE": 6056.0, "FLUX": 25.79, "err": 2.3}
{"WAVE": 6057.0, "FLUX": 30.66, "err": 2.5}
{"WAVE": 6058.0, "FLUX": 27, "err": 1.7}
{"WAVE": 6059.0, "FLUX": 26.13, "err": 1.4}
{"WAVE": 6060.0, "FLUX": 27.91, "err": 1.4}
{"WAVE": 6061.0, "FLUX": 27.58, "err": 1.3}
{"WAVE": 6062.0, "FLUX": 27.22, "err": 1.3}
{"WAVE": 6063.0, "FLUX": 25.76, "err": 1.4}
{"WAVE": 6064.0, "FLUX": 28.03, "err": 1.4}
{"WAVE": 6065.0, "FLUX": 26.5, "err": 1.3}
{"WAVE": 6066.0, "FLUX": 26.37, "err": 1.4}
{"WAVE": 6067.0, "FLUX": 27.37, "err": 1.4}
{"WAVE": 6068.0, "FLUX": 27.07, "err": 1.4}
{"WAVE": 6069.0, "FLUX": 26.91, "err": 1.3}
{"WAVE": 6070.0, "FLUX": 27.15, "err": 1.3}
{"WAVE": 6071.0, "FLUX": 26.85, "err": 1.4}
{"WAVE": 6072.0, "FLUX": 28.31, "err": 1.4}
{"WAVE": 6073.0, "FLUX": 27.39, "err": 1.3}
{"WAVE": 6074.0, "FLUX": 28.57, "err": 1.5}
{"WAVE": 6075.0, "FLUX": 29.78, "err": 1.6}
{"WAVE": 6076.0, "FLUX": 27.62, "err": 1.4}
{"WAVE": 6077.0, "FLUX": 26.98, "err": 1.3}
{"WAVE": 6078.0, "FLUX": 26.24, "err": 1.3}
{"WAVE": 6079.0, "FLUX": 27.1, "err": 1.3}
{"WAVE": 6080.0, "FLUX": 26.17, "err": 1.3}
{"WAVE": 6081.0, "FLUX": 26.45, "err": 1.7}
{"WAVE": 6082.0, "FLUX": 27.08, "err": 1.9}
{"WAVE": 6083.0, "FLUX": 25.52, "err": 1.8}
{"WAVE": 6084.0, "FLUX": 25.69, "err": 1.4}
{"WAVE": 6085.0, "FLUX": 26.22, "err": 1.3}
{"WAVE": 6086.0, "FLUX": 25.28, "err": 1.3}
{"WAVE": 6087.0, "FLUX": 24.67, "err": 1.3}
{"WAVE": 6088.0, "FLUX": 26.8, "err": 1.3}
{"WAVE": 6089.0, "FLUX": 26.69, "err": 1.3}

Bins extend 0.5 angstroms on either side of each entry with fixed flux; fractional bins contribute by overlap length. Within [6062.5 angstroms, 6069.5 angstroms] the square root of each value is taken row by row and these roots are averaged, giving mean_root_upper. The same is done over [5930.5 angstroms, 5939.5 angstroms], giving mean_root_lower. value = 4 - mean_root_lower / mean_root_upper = 3.029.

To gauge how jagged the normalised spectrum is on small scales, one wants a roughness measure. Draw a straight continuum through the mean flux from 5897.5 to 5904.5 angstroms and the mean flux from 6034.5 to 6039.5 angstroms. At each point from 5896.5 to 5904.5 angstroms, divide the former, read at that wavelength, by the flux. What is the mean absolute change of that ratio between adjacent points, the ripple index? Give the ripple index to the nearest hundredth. 0.07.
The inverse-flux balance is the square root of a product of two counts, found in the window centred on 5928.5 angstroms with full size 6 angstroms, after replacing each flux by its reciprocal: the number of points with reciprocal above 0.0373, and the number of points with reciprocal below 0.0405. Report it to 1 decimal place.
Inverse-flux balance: 5.0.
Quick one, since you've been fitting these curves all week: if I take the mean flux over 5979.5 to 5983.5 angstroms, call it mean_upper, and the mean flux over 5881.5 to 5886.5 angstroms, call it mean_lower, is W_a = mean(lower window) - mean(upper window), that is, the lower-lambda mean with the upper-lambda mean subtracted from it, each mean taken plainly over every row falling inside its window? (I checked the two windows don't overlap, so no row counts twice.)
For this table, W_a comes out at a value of -0.9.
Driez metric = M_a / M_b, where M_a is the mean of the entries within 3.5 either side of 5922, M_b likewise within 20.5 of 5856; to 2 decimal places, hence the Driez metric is 0.98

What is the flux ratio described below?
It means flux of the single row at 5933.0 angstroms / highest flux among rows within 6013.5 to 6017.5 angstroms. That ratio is 0.88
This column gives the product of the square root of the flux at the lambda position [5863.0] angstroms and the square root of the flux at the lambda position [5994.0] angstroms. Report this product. 25.5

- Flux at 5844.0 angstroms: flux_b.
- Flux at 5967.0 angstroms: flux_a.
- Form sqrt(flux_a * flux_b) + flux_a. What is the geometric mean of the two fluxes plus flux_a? 53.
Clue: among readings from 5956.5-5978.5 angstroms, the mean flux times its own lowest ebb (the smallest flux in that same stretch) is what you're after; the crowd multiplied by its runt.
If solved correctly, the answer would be 624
